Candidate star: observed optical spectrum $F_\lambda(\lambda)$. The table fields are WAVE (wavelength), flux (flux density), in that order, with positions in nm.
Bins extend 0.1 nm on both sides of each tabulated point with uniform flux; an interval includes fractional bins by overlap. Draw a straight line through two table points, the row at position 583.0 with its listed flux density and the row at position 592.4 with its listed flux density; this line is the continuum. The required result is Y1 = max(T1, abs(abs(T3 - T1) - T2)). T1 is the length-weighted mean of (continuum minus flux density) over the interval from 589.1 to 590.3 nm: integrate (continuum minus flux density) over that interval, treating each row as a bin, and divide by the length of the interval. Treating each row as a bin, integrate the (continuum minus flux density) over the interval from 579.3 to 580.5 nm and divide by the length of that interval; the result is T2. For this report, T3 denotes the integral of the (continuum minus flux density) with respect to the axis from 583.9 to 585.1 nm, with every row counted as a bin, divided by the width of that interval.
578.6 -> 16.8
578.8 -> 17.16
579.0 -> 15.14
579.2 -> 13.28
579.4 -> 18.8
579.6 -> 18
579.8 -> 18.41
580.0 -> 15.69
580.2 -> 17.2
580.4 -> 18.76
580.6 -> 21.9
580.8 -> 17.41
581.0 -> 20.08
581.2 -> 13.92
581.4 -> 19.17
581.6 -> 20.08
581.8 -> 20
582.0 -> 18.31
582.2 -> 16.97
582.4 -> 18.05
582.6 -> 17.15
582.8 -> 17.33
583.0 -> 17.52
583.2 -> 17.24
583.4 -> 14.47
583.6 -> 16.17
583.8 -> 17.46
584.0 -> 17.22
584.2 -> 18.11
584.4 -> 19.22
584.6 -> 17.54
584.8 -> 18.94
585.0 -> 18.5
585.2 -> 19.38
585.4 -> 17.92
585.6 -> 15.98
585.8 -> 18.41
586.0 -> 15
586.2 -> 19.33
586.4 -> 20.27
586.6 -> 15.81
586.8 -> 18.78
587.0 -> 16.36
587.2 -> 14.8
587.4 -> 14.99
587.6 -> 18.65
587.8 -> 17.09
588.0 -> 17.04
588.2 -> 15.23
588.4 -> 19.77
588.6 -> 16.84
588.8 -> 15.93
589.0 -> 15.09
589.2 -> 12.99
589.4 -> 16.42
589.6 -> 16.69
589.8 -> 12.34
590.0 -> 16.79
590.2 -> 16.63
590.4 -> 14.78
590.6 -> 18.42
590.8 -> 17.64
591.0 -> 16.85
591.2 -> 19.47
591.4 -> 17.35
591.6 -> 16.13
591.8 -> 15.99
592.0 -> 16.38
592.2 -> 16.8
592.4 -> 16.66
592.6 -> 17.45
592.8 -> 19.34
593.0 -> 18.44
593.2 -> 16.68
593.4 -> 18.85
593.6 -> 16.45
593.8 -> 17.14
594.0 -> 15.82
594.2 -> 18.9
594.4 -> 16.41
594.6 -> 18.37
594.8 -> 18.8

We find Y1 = 2.5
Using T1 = 1.6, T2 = -0.01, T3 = -0.9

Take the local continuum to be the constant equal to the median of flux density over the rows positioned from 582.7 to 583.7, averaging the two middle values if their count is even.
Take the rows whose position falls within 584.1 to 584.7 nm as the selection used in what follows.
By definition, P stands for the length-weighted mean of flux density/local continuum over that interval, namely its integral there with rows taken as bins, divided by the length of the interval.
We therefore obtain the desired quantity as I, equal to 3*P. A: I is 3.18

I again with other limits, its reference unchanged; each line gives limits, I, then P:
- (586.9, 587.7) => 2.82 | 0.94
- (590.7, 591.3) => 3.13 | 1.04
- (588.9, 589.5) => 2.58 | 0.86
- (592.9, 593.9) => 3.05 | 1.02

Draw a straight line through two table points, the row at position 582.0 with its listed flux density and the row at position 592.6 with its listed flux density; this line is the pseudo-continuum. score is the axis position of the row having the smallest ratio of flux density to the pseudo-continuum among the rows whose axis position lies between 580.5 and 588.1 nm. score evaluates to 581.2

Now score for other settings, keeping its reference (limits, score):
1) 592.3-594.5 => 594.0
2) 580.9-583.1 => 581.2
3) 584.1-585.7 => 585.6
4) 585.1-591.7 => 589.8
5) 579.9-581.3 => 581.2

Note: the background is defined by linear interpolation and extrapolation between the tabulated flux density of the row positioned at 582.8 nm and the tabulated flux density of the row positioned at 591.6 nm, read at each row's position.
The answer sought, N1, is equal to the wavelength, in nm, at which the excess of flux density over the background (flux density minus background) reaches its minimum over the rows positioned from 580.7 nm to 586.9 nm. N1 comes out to 581.2 nm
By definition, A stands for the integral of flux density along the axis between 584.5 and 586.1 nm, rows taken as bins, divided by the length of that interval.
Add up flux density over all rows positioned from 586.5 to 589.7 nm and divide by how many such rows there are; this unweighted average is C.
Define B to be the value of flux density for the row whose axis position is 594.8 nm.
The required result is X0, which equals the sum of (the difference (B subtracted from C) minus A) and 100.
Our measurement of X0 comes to 79.9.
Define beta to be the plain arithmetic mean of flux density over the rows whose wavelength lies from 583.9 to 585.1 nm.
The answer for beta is 18.3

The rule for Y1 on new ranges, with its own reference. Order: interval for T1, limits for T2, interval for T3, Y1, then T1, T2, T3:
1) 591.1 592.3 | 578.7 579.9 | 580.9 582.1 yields 0.4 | -0.3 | 1.06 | -0.9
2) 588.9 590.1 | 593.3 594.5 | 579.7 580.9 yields 3.1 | 1.9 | -0.74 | -0.5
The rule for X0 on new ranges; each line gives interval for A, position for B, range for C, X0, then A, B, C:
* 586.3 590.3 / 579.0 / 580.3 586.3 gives 86.4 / 16.4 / 15.14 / 17.9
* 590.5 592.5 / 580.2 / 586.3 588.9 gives 82.7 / 17.2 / 17.2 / 17.0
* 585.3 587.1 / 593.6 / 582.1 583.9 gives 82.9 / 17.5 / 16.45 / 16.9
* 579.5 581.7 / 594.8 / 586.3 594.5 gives 79.8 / 18.2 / 18.8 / 16.8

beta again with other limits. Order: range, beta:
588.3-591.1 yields 16.2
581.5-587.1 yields 17.8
